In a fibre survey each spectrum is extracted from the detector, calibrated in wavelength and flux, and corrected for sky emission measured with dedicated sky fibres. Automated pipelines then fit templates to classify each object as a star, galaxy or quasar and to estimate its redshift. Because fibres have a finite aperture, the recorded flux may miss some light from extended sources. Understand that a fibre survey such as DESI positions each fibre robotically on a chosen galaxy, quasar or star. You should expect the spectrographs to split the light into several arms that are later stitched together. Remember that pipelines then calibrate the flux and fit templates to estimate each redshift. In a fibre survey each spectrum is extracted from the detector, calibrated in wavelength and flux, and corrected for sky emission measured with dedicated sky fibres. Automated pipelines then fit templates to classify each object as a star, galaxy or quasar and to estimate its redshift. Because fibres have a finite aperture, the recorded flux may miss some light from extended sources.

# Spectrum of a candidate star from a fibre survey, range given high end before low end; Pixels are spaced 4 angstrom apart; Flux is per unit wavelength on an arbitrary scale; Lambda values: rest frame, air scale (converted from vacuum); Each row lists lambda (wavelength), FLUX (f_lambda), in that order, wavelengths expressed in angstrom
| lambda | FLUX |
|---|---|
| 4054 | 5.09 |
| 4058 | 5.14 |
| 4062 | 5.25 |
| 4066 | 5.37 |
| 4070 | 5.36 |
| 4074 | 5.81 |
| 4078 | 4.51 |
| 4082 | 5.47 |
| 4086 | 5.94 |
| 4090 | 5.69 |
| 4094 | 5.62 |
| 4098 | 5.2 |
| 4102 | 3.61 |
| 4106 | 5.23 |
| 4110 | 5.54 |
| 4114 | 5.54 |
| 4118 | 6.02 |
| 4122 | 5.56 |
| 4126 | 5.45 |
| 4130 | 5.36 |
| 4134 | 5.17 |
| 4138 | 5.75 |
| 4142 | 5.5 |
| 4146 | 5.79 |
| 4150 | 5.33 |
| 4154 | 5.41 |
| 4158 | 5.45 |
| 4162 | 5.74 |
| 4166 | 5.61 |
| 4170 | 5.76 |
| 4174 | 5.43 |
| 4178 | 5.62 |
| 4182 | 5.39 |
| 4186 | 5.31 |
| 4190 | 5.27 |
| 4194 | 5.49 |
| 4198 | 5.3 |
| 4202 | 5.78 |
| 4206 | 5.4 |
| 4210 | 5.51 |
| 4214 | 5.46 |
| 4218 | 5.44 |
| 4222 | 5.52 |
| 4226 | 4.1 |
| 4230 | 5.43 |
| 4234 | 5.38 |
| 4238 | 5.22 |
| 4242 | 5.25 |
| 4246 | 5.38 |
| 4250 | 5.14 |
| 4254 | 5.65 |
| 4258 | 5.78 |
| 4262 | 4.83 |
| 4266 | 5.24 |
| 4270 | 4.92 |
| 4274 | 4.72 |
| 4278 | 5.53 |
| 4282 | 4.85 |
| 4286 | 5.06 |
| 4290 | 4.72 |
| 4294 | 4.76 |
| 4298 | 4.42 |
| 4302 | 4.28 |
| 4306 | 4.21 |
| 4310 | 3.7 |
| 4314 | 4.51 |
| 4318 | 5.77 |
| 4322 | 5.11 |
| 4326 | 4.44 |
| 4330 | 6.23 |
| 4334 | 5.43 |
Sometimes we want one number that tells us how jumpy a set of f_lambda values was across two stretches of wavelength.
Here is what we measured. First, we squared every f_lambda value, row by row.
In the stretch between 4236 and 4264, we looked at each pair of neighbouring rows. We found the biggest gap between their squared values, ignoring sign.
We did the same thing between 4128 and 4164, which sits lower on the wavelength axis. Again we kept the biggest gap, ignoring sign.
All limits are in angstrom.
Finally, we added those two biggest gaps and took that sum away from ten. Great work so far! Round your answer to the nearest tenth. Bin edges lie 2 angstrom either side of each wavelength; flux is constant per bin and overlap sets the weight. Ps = -6.4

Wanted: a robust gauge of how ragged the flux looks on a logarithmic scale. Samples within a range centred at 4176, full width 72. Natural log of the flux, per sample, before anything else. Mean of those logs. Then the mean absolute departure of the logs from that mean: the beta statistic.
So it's 0.026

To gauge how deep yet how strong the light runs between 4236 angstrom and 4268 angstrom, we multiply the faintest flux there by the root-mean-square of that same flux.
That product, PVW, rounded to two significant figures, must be 26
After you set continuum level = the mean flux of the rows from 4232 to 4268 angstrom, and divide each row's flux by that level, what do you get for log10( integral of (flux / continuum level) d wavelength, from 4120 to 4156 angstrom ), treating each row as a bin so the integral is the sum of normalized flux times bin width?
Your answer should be 1.569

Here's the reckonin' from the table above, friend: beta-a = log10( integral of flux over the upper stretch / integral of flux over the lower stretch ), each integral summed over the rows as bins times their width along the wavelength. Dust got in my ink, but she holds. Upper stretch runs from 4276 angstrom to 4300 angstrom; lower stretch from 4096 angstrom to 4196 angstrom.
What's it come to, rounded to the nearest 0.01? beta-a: -0.66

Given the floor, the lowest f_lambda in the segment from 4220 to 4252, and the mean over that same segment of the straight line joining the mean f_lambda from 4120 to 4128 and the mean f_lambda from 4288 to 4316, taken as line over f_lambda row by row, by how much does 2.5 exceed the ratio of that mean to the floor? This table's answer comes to 2.27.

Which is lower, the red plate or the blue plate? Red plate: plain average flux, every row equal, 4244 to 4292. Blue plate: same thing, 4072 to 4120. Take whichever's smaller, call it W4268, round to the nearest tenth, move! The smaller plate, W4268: 5.2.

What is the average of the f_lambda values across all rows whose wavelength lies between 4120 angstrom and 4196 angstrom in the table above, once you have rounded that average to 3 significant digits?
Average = 5.49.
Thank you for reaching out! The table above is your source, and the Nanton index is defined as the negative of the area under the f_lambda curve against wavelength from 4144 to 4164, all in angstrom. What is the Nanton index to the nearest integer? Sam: -111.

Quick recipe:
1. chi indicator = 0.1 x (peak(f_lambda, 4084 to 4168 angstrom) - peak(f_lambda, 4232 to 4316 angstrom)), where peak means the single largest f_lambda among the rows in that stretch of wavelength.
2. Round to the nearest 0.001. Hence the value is 0.024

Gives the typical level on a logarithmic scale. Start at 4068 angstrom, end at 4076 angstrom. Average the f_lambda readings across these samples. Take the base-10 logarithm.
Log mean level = 0.747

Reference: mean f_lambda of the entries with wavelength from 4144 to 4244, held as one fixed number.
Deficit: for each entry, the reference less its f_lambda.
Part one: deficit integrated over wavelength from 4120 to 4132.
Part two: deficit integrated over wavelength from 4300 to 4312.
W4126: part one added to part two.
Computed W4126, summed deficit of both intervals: 16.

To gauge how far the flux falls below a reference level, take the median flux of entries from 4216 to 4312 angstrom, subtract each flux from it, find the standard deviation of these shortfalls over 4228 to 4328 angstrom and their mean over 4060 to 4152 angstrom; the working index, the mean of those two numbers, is 0.11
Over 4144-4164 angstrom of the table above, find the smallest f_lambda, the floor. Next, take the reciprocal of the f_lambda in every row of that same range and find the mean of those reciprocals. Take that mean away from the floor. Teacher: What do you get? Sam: 5.15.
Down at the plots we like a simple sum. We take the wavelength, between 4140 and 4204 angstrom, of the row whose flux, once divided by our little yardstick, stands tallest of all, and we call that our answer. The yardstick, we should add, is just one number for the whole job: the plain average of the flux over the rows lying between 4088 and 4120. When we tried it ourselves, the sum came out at 4146 angstrom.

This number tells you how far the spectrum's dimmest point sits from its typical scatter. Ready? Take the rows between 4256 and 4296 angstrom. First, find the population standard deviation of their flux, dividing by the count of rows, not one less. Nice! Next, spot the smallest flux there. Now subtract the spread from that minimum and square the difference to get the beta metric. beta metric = 19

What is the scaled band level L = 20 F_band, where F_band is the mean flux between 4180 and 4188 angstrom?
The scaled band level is 107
